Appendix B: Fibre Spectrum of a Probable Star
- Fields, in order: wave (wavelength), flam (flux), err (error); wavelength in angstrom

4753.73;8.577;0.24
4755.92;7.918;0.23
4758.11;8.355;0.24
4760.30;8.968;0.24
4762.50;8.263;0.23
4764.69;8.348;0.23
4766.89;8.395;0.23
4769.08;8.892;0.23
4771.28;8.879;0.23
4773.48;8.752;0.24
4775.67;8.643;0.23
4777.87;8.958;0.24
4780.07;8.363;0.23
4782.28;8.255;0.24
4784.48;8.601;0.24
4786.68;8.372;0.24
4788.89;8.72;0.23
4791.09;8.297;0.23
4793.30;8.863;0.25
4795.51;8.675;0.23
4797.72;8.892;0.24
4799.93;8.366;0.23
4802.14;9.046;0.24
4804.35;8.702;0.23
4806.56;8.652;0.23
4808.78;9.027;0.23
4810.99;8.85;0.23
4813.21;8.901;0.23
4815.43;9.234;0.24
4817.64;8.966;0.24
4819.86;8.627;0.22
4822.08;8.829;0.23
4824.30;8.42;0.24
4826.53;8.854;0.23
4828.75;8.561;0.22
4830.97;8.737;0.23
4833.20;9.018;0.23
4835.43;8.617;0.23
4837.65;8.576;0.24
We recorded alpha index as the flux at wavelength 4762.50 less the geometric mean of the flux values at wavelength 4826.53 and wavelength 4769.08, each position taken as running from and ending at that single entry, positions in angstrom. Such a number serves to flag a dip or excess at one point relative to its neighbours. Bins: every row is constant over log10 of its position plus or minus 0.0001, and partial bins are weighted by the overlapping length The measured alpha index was -0.61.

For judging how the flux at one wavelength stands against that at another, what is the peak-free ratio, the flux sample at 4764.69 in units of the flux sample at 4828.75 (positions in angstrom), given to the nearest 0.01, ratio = 0.98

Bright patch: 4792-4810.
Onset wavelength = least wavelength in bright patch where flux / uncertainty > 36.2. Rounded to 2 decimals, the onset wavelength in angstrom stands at 4795.51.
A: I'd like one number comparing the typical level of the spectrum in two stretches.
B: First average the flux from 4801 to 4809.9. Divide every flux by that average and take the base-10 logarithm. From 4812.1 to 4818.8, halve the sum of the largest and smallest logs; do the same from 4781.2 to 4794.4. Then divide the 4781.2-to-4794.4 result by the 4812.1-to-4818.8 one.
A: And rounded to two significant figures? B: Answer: -1.5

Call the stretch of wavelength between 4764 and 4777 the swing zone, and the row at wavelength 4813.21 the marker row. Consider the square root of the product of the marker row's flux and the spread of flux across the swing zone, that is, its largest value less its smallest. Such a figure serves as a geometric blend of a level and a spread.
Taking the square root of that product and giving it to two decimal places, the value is 2.20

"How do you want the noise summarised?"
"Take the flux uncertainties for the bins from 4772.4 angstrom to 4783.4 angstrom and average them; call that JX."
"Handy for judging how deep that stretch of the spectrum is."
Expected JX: 0.236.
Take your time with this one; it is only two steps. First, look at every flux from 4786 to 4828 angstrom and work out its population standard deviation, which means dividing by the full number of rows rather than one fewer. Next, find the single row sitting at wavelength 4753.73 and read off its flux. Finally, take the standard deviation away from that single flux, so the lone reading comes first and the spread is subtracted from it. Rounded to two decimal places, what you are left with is 8.33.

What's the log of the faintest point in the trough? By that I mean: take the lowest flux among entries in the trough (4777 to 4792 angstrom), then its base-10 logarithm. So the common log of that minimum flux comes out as 0.917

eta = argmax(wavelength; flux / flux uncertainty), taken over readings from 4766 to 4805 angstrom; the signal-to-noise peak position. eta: 4769.08 angstrom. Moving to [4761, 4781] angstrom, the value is 4769.08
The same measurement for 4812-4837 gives 4819.86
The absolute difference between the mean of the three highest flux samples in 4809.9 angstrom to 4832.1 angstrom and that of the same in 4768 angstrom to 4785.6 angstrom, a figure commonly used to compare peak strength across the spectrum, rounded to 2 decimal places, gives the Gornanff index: 0.12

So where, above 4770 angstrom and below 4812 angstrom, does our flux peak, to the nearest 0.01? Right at 4802.14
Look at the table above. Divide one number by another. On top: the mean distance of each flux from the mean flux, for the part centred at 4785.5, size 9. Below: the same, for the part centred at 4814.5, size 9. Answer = 1.4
